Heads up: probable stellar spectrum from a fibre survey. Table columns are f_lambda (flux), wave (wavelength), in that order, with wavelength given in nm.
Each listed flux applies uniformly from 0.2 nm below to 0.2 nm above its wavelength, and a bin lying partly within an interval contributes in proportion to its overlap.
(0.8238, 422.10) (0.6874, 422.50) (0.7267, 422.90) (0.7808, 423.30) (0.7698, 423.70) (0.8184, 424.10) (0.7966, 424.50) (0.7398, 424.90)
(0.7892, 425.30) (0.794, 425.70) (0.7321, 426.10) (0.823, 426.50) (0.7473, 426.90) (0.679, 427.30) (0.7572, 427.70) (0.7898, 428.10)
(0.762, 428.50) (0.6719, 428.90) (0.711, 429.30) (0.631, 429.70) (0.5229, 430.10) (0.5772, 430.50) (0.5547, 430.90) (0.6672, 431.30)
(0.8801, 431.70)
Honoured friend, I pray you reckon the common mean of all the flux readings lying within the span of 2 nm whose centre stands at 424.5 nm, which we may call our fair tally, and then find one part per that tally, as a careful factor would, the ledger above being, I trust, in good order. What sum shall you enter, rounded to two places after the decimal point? 1.28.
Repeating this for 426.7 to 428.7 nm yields 1.34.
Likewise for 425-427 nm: 1.29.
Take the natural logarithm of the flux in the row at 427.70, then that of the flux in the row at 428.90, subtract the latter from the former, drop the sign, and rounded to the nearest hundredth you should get 0.12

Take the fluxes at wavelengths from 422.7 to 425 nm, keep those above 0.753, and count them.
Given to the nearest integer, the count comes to 4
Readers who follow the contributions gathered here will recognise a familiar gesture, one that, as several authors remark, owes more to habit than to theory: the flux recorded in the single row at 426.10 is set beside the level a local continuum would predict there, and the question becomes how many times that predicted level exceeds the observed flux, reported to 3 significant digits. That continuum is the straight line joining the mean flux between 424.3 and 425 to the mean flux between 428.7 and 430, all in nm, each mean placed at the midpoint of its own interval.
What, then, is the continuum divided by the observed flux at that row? 1.01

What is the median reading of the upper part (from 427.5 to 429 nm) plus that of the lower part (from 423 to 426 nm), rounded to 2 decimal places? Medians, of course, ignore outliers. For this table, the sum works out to 1.55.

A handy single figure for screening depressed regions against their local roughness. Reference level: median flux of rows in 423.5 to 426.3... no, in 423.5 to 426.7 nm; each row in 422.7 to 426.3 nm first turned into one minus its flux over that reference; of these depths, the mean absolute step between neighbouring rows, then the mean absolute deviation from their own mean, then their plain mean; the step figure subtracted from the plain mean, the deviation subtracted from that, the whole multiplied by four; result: -0.23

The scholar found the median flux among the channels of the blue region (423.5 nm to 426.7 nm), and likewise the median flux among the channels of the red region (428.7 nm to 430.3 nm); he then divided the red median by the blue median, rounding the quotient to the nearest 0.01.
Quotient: 0.82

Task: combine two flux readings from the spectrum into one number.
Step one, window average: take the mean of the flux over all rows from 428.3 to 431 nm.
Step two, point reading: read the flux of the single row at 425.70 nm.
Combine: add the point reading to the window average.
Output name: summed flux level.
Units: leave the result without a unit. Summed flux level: 1.43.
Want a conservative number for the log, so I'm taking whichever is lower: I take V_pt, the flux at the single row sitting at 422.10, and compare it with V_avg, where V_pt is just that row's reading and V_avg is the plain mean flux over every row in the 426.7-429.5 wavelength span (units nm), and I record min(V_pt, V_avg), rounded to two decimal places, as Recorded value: 0.73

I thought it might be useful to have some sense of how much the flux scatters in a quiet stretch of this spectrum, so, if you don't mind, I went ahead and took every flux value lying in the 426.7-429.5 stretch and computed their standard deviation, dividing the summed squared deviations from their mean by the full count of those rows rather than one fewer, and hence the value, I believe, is 0.041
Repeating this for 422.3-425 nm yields 0.042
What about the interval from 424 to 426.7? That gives 0.033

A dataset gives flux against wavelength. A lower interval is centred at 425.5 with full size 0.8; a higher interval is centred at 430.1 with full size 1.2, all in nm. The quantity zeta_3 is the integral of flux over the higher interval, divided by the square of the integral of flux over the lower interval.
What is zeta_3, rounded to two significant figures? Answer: 1.7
